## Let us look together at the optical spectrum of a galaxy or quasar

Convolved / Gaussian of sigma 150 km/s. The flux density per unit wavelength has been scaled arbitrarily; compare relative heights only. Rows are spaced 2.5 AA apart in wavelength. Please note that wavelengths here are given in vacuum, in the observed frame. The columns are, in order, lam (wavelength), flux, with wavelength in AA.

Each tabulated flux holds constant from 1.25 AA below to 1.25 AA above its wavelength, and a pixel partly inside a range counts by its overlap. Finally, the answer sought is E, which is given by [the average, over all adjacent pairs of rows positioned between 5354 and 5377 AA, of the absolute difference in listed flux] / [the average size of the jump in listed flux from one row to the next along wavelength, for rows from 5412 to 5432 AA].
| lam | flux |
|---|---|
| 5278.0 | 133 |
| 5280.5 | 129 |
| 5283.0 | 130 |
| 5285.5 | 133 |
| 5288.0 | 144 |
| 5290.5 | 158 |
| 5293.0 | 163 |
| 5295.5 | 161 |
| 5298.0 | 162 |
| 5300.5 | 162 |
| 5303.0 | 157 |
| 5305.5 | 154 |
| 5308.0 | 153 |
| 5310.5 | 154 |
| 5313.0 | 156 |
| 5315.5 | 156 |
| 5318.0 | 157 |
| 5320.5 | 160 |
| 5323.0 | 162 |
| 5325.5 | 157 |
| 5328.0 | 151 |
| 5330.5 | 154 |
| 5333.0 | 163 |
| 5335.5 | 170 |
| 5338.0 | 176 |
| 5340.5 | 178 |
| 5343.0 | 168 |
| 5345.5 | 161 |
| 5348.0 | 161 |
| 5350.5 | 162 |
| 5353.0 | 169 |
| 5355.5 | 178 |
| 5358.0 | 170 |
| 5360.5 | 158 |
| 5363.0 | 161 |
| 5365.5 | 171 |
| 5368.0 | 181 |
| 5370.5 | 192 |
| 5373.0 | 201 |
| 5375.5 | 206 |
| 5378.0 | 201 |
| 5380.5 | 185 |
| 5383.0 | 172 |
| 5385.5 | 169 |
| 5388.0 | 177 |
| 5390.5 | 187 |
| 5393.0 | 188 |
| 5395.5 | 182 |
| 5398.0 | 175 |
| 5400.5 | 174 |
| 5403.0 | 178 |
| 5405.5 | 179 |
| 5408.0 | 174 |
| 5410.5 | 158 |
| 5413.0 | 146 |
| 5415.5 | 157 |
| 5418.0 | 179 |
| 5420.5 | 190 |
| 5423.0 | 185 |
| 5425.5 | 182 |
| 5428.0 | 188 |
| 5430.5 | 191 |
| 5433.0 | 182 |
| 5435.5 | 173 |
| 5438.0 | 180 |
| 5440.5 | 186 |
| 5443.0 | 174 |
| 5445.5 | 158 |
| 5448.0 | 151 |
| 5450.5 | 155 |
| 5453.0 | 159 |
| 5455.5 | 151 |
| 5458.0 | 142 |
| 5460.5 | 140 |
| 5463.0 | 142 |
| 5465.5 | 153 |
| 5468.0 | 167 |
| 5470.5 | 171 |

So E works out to 1.0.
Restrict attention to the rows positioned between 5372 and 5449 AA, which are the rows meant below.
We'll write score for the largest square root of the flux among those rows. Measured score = 14.4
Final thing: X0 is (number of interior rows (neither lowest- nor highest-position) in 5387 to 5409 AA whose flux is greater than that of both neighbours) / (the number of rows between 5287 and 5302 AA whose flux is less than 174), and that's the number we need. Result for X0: 0.3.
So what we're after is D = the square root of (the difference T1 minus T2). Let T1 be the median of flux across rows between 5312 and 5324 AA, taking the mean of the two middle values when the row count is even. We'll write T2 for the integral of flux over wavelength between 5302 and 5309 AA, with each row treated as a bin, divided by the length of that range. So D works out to 1.5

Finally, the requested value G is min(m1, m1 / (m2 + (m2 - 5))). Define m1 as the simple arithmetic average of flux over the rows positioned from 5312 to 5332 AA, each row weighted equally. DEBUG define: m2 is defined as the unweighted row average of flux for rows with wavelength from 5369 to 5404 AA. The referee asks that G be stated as 0.430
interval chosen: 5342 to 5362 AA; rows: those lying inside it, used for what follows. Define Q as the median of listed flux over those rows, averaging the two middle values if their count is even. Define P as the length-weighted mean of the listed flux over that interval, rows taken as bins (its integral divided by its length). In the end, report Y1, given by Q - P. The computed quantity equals -0.8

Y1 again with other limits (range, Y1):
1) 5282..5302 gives 7.5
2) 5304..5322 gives 0.2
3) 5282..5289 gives -2.6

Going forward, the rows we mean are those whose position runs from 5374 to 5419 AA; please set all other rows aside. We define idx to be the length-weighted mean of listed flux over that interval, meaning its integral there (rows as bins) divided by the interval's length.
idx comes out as 177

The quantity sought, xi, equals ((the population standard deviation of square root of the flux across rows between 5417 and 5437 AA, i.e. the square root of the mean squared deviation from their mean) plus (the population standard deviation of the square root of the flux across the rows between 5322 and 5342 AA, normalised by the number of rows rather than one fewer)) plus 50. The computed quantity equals 50.6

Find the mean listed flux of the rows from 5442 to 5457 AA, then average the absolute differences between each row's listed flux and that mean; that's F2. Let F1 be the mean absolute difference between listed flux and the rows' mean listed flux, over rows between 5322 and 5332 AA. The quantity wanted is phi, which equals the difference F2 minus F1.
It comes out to 2.2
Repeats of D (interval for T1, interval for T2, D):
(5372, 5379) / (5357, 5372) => 5.3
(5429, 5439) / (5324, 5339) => 4.4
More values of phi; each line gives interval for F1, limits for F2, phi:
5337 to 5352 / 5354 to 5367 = 0.1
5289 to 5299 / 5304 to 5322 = 0.3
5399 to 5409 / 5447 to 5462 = 3.5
